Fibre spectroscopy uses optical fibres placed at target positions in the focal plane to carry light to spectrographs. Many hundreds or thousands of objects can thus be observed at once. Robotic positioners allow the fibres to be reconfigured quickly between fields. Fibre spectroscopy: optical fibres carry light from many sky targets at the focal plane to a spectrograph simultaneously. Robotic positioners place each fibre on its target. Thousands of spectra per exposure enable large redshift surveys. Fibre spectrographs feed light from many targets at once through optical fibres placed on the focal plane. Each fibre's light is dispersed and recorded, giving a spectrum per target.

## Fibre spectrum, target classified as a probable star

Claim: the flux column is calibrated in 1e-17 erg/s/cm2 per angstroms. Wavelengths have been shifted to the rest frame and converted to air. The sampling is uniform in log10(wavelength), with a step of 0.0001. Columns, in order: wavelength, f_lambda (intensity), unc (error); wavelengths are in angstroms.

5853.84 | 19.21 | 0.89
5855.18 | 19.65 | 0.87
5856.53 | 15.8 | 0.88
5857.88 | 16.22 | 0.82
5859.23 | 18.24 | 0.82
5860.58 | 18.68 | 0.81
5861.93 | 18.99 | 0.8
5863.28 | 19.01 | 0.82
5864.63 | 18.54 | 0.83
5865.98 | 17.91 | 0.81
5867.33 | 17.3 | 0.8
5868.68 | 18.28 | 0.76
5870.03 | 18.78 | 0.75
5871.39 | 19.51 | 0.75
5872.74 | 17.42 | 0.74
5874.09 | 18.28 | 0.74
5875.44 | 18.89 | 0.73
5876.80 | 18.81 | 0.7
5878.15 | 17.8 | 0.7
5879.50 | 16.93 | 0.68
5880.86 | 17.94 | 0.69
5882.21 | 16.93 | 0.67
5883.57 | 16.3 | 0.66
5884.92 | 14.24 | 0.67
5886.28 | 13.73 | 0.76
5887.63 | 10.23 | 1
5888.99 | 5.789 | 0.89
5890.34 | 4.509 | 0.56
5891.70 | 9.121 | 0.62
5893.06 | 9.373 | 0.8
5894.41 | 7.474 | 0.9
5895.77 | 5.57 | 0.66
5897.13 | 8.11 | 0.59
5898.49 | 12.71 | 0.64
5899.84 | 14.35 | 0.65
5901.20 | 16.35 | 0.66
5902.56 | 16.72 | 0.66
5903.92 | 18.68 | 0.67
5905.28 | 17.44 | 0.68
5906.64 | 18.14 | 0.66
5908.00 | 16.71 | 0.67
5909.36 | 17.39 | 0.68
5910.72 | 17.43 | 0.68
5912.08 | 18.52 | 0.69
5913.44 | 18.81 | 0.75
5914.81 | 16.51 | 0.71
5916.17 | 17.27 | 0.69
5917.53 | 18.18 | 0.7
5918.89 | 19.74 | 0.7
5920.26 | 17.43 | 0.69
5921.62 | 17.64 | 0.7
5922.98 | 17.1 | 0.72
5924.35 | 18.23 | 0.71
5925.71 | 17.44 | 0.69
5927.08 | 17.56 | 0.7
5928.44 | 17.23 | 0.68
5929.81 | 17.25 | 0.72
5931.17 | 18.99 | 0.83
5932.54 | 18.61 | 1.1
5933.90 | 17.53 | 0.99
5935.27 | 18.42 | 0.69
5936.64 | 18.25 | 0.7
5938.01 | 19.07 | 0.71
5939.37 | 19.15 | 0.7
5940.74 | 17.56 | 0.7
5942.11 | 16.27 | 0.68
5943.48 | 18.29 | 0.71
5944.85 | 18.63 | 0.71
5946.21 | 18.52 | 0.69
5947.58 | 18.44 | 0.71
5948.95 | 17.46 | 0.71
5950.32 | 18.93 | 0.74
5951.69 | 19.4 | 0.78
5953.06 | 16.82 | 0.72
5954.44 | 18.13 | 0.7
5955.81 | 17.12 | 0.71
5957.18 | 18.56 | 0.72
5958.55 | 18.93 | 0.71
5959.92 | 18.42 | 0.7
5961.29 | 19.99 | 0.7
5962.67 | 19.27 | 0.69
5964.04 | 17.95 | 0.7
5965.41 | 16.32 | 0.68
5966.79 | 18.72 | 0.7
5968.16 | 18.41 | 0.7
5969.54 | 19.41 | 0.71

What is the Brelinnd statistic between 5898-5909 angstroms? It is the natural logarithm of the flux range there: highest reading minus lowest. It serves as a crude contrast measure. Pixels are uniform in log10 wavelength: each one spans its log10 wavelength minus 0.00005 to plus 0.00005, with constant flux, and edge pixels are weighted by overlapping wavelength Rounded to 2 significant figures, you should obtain 1.8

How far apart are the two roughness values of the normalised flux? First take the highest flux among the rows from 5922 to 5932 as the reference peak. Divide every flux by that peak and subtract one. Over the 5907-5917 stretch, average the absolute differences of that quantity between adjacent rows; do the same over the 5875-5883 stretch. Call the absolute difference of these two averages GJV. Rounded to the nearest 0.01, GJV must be 0.00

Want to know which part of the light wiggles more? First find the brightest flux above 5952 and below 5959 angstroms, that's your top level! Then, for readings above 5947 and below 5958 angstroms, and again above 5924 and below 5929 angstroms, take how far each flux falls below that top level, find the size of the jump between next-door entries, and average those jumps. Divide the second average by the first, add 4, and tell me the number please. 4.31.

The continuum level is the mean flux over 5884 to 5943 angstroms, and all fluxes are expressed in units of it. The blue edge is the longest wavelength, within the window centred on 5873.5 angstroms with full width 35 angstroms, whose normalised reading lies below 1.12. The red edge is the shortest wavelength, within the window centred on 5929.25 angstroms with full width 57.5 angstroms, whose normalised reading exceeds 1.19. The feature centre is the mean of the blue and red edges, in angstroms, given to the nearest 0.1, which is 5897.1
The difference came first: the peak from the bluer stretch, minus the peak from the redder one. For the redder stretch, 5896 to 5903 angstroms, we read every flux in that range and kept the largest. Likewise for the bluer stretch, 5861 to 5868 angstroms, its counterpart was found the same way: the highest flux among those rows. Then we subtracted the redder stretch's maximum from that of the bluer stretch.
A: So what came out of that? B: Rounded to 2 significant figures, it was 2.3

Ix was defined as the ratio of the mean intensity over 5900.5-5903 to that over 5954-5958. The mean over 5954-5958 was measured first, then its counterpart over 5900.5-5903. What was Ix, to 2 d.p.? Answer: 0.92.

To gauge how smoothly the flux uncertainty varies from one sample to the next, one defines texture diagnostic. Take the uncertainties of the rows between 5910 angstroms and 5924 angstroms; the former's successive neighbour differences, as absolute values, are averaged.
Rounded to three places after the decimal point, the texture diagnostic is 0.020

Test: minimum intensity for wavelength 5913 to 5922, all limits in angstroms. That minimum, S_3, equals 16.51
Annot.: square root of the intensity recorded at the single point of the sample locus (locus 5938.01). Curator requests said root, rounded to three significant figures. 4.37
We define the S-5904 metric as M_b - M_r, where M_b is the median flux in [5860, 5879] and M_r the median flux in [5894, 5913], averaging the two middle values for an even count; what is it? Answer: 1.9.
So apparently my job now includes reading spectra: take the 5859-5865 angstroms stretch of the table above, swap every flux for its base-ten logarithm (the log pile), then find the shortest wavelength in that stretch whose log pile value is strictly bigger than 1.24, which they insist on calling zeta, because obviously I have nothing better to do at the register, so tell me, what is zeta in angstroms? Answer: 5859.23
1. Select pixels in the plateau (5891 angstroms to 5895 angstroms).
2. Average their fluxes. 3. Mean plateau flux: 8.7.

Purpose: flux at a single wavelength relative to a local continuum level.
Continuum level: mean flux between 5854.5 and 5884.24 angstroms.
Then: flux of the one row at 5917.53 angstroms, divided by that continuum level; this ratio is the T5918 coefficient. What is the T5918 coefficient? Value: 1.01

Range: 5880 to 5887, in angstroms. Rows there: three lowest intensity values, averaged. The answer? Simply 14.8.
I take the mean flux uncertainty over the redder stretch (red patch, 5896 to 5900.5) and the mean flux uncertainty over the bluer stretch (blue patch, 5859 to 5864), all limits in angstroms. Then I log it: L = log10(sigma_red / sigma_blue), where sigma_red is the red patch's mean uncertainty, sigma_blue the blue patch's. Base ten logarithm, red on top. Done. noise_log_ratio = -0.11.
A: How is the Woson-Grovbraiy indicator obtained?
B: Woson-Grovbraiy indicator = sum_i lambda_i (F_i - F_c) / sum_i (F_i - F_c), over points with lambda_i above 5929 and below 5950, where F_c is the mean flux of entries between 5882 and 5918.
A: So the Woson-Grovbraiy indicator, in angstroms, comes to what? 5939.3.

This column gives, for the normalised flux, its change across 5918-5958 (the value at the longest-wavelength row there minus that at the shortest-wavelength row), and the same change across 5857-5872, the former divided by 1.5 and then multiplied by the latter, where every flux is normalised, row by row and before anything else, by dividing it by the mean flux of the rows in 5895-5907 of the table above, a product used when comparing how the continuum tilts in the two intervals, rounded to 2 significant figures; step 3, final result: -0.013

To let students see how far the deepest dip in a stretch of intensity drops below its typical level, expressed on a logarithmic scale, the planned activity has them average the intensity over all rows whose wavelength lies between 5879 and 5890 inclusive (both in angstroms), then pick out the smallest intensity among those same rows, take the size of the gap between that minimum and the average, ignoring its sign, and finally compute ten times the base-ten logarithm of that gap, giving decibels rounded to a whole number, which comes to 9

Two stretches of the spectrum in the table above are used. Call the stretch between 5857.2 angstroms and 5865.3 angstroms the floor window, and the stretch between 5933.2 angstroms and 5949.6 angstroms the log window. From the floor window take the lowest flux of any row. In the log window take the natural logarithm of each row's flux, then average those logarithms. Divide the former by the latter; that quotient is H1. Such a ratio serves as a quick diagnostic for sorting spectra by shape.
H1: 6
